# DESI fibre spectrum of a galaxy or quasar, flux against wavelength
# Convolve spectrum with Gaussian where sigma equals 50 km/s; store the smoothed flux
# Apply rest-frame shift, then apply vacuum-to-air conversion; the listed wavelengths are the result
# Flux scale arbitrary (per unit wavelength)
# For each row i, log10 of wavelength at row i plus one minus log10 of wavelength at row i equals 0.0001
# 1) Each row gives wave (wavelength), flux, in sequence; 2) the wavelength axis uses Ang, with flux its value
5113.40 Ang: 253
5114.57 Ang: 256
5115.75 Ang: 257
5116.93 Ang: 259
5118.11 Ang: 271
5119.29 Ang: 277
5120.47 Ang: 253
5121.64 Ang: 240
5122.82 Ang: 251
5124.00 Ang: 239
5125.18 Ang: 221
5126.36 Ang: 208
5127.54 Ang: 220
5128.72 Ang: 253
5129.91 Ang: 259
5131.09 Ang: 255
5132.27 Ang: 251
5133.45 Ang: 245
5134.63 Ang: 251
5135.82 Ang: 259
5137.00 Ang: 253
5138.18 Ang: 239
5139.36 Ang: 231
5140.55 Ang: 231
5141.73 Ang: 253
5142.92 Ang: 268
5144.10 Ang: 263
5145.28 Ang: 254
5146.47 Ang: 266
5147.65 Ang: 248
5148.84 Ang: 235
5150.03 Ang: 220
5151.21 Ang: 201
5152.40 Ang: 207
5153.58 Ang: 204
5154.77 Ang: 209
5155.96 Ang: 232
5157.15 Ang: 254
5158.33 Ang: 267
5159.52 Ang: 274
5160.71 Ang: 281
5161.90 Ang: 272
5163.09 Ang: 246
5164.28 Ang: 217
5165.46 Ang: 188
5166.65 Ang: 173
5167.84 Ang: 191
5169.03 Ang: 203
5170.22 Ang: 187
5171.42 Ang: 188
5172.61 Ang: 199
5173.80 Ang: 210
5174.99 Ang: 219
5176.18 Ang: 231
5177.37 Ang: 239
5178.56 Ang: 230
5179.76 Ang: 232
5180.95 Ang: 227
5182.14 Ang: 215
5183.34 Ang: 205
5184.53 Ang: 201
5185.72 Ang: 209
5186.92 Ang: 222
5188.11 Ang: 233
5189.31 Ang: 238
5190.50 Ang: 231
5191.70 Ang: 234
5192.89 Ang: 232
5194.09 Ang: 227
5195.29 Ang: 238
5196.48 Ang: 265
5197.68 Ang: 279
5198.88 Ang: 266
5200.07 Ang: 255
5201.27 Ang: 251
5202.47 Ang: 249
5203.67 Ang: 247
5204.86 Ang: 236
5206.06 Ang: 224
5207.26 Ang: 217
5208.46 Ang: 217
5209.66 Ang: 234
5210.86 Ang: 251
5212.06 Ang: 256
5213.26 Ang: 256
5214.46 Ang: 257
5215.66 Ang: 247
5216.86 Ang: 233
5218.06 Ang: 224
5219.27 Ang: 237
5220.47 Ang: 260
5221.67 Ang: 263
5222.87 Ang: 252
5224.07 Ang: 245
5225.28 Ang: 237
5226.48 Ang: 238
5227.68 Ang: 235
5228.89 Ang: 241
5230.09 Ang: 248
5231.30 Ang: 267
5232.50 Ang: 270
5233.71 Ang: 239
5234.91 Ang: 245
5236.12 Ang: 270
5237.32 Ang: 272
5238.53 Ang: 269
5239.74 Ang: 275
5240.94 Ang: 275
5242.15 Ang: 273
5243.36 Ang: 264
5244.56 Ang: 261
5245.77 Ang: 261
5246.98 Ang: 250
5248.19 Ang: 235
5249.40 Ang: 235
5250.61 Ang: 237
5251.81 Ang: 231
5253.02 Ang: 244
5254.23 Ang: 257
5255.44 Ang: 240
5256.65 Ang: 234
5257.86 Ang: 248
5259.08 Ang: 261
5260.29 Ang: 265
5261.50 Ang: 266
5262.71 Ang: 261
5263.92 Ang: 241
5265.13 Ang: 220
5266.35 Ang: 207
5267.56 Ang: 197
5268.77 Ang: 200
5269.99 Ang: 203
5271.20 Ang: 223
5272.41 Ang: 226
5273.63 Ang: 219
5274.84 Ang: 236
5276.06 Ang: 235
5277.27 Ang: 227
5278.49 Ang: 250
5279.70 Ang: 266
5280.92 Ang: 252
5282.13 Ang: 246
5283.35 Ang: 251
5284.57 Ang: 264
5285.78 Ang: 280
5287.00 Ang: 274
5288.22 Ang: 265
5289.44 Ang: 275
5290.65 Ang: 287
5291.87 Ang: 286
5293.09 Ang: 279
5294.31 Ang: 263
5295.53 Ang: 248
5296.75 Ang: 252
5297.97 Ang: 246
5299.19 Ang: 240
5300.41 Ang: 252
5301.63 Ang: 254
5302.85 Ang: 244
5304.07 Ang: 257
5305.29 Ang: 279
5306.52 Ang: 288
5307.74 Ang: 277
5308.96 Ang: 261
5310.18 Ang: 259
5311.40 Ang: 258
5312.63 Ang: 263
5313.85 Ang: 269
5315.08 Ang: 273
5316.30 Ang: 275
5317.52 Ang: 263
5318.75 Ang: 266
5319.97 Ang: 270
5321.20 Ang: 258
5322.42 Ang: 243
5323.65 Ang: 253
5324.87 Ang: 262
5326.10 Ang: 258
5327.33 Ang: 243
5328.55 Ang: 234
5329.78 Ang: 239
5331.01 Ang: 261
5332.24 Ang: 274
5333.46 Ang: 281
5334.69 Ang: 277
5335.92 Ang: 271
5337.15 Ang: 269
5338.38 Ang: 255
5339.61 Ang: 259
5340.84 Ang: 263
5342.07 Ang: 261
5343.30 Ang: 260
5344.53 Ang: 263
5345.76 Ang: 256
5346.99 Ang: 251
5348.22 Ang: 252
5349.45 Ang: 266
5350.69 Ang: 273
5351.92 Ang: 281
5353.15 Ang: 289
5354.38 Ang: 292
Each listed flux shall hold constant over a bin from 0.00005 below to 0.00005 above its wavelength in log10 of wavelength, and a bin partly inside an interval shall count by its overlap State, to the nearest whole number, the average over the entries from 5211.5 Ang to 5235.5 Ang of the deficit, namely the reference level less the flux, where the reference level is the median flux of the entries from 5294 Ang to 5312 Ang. 10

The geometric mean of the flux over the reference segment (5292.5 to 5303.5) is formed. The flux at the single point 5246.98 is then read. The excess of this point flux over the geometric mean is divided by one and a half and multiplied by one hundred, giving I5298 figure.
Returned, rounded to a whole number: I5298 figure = -192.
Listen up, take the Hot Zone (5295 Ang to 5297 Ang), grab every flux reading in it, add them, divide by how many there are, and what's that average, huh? 250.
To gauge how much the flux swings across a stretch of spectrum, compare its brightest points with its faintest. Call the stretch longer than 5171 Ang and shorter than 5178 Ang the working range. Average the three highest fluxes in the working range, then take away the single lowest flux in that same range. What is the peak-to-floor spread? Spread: 42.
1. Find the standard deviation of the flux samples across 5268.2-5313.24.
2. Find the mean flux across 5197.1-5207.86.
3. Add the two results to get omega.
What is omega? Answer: 269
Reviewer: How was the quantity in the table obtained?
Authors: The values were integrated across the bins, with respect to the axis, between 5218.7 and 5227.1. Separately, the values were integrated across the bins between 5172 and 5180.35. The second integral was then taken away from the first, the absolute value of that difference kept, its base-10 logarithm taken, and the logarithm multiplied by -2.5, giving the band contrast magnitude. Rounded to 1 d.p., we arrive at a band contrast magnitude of -5.9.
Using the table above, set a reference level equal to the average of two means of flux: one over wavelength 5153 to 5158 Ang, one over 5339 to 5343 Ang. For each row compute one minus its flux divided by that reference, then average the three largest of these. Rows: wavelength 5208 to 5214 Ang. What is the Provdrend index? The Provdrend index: 0.04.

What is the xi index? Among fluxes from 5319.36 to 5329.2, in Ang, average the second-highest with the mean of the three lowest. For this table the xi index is 251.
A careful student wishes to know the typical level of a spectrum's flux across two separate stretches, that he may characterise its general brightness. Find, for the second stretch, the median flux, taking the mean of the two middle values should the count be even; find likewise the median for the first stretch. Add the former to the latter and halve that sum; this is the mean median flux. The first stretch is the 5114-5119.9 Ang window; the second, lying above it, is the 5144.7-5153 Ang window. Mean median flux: 247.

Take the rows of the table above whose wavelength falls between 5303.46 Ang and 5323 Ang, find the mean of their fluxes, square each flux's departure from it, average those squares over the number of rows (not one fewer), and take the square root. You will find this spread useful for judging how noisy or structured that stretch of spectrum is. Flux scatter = 10.5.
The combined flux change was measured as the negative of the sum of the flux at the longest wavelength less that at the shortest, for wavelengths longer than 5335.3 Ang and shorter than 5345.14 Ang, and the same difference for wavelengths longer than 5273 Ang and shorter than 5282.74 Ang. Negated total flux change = -19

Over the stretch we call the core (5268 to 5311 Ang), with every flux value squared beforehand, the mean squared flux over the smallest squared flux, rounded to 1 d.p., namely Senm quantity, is 1.6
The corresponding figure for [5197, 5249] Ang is 1.3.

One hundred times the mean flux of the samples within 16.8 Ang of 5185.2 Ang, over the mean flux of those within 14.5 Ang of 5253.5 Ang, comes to 92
